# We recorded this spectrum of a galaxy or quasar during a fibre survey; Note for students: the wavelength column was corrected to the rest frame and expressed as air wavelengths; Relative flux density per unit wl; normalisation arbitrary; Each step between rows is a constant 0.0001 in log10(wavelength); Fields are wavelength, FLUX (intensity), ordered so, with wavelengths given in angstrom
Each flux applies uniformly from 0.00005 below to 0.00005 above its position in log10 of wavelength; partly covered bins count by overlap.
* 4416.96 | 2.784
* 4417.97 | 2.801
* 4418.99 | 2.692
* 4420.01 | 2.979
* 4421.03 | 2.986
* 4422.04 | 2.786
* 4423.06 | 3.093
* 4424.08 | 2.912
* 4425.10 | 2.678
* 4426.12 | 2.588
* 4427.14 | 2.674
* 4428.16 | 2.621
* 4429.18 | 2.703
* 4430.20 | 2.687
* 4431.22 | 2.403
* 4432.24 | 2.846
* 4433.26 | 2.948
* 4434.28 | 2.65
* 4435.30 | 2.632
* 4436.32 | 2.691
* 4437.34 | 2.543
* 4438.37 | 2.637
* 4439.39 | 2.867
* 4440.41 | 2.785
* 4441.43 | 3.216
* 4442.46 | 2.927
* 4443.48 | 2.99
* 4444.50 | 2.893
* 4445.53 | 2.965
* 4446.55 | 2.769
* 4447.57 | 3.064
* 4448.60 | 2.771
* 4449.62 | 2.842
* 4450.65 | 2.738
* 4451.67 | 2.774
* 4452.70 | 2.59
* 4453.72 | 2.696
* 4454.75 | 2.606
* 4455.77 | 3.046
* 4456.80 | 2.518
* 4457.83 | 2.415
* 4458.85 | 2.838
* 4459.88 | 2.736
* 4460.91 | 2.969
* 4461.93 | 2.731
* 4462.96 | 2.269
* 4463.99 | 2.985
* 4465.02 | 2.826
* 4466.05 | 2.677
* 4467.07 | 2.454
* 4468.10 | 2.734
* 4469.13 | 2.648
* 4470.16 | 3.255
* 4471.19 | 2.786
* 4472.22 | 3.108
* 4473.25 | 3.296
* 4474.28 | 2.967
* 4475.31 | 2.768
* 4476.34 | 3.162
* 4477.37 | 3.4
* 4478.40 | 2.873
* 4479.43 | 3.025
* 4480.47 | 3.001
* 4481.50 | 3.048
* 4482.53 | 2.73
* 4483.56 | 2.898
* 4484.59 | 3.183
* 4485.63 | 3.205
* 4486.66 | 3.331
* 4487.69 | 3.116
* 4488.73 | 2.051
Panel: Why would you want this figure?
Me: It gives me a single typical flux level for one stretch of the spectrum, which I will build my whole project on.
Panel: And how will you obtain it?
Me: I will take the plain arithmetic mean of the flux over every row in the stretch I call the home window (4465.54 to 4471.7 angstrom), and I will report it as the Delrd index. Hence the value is 2.8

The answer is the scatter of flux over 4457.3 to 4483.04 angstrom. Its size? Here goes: 0.27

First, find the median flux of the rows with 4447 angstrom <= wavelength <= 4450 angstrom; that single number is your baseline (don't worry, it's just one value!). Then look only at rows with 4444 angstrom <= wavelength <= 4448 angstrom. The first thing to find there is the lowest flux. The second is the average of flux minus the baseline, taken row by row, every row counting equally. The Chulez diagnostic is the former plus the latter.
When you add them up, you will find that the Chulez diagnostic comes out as 2.8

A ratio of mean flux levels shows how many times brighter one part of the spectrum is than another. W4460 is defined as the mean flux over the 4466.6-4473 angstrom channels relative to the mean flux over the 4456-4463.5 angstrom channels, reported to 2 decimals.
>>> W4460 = 1.07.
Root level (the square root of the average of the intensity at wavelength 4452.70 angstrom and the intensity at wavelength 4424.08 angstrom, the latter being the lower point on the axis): 1.66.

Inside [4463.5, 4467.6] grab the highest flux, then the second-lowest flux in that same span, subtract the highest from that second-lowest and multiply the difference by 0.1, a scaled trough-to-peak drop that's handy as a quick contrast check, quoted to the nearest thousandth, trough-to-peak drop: -0.031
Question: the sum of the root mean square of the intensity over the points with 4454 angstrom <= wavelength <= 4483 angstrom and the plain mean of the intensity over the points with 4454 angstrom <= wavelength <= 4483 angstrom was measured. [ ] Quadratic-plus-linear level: 5.72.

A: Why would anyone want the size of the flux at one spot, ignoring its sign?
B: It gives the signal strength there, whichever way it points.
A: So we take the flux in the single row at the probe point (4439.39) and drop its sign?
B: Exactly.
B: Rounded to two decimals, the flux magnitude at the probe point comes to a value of 2.87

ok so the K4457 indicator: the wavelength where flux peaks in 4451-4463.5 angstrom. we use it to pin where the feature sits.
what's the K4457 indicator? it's 4455.77 angstrom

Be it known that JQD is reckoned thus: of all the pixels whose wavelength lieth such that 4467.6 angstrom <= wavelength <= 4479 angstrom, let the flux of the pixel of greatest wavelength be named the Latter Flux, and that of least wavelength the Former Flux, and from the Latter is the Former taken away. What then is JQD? 0.14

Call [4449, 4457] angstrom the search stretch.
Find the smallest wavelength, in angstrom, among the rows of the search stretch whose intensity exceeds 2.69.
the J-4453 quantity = 4449.62 angstrom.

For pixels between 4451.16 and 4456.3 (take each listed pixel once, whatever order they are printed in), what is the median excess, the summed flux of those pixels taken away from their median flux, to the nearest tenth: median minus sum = -11.0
